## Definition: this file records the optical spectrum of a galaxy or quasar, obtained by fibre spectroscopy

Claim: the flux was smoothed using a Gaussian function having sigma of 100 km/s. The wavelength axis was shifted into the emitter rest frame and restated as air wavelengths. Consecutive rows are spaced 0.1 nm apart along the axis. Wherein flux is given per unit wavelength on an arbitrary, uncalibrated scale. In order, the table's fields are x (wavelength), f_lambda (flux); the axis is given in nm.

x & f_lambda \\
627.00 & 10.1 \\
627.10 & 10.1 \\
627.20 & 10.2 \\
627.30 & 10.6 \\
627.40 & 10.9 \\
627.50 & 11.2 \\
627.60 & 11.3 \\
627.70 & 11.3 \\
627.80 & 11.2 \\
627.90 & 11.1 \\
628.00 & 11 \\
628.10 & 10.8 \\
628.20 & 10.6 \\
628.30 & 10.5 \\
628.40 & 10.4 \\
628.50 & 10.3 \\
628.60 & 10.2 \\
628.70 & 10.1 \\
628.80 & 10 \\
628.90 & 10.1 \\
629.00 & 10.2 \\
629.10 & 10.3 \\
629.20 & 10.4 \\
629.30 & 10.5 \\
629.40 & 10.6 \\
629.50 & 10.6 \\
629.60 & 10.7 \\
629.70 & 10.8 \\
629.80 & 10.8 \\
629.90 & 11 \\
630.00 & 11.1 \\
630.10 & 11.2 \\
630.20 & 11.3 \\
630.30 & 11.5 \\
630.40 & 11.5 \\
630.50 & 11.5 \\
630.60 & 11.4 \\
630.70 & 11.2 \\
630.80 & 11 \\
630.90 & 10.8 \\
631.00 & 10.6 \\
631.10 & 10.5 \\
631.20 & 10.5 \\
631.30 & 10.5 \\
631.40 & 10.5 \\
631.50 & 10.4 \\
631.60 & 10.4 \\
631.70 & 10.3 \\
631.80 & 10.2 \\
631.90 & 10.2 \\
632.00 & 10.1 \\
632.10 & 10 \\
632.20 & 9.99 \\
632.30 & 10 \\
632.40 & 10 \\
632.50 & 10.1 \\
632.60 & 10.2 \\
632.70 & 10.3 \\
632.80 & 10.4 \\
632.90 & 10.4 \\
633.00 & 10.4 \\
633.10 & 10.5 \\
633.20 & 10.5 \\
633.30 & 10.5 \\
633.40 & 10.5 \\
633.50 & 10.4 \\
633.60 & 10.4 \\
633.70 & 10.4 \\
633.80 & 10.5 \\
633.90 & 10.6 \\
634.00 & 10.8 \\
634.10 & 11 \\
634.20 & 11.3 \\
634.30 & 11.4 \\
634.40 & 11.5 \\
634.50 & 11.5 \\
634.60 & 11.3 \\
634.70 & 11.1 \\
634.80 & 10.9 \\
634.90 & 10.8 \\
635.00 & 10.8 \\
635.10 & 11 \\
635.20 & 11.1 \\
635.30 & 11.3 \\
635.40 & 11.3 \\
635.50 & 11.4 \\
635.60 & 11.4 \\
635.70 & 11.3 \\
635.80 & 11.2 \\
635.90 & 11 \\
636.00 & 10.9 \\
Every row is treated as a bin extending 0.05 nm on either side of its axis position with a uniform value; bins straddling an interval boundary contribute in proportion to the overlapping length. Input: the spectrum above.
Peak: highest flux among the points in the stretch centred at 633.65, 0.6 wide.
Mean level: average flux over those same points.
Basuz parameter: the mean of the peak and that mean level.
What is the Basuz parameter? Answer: 10.5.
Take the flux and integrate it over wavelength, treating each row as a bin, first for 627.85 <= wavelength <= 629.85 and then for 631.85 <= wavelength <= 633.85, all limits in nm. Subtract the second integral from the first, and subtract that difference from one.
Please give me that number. 0.58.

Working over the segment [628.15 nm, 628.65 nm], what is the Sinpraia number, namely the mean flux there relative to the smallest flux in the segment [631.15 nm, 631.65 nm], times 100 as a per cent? 100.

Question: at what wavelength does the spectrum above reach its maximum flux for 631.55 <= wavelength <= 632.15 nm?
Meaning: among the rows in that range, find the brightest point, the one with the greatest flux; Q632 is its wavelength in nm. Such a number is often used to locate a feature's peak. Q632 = 631.60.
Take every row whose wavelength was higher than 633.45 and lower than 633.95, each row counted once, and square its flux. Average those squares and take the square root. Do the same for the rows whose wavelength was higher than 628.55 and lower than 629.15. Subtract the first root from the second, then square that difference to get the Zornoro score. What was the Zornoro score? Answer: 0.10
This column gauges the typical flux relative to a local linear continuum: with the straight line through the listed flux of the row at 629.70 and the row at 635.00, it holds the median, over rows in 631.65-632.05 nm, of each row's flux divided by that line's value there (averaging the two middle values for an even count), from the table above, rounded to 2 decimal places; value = 0.94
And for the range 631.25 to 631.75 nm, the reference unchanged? 0.96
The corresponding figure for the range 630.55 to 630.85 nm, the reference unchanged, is 1.04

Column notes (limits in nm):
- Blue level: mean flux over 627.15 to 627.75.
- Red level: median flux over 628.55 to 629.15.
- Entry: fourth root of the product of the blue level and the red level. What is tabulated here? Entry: 3.24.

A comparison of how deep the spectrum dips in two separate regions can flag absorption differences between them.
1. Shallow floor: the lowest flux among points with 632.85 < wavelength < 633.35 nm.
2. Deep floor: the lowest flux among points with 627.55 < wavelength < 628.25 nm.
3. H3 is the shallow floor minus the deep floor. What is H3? -0.2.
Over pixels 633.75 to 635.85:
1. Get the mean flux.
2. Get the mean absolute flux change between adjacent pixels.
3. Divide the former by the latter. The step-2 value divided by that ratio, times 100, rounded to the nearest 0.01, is 0.14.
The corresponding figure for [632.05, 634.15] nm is 0.04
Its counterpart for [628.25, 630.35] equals 0.09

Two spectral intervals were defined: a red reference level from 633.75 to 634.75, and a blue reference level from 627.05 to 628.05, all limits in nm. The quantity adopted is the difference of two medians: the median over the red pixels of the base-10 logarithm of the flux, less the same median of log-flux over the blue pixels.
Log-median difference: 0.006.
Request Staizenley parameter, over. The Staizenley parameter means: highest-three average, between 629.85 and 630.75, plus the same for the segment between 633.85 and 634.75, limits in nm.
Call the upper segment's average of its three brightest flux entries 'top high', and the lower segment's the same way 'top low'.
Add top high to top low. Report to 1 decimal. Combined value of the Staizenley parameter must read 23.0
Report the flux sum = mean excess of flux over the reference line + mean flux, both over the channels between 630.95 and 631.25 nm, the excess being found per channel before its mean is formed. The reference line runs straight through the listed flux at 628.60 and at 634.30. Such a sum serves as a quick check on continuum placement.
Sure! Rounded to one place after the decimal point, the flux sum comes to 10.3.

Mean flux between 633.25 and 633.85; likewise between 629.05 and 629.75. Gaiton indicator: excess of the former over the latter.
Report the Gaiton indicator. -0.11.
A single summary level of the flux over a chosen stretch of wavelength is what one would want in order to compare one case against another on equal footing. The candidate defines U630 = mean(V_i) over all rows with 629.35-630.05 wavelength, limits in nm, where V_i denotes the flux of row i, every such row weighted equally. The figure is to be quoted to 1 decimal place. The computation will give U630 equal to 10.8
